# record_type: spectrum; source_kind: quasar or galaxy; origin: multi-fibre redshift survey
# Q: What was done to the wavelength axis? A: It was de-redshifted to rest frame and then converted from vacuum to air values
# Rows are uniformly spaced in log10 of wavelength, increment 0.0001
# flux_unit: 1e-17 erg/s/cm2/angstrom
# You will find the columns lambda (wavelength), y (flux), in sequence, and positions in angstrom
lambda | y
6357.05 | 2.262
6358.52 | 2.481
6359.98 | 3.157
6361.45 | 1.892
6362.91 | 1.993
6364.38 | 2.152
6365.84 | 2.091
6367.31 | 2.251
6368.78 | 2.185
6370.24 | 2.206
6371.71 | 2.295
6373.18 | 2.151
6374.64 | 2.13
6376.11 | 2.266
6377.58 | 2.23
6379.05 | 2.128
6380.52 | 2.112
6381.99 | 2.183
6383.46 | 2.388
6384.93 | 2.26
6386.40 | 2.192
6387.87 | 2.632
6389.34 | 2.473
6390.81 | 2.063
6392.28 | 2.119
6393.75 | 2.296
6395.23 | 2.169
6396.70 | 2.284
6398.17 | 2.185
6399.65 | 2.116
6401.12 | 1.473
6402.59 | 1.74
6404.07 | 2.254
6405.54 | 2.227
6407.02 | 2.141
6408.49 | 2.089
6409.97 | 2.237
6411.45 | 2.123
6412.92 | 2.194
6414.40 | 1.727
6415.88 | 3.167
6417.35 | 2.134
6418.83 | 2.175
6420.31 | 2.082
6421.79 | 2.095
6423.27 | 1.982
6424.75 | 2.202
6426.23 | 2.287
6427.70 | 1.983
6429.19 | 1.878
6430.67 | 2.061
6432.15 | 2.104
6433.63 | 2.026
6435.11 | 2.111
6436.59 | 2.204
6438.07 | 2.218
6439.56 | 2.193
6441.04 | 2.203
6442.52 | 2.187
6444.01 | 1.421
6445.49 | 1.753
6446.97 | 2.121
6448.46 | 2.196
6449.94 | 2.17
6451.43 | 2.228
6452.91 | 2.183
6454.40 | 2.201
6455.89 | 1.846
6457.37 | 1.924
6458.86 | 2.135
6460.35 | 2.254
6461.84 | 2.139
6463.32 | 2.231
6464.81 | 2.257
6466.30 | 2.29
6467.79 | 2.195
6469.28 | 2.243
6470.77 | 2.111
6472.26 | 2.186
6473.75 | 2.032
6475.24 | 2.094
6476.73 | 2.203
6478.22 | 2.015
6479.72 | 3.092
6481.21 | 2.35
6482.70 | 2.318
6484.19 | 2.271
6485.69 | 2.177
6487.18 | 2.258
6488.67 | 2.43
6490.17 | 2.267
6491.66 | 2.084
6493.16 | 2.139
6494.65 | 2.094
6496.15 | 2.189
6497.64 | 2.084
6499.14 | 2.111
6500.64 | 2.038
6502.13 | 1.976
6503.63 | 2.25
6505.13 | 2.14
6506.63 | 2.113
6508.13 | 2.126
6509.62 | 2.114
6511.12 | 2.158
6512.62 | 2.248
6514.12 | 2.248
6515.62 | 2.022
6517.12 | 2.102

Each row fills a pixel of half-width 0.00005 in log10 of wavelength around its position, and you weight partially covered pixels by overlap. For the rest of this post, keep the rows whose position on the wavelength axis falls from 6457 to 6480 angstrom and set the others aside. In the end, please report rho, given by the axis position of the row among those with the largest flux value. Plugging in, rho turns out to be 6479.72 angstrom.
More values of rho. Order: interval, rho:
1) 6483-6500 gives 6488.67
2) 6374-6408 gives 6387.87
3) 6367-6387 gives 6383.46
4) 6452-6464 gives 6460.35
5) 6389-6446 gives 6415.88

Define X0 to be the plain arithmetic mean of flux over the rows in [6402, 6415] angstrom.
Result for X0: 2.08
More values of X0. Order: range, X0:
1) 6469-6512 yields 2.20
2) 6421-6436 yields 2.07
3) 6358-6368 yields 2.29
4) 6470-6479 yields 2.11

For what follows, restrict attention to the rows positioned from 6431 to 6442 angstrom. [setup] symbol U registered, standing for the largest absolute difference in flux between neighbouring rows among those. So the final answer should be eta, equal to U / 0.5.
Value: 0.2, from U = 0.09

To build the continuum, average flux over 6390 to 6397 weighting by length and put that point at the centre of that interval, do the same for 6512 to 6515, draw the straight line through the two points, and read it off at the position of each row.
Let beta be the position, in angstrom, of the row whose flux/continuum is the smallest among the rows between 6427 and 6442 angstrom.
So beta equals 6429.19 angstrom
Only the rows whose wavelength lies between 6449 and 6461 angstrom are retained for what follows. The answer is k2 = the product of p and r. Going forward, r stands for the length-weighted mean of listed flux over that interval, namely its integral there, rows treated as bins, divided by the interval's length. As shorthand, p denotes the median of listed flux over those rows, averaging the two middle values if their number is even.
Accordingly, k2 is 4.61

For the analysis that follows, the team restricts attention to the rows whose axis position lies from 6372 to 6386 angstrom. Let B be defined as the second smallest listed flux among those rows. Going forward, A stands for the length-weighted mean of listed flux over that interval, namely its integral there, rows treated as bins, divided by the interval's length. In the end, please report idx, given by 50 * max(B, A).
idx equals 110.4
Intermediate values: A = 2.21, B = 2.128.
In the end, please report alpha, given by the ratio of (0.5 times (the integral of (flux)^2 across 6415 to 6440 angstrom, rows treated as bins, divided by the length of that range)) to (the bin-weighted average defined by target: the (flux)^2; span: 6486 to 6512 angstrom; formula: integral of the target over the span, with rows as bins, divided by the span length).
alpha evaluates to 0.51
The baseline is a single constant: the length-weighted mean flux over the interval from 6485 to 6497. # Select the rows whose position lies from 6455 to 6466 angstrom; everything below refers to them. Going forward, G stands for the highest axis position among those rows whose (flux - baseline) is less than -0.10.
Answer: 6457.37 angstrom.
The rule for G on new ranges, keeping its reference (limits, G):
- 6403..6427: 6423.27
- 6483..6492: 6491.66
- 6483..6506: 6502.13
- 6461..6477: 6475.24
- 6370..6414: 6408.49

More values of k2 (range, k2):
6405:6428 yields 4.66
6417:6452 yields 4.43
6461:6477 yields 4.79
